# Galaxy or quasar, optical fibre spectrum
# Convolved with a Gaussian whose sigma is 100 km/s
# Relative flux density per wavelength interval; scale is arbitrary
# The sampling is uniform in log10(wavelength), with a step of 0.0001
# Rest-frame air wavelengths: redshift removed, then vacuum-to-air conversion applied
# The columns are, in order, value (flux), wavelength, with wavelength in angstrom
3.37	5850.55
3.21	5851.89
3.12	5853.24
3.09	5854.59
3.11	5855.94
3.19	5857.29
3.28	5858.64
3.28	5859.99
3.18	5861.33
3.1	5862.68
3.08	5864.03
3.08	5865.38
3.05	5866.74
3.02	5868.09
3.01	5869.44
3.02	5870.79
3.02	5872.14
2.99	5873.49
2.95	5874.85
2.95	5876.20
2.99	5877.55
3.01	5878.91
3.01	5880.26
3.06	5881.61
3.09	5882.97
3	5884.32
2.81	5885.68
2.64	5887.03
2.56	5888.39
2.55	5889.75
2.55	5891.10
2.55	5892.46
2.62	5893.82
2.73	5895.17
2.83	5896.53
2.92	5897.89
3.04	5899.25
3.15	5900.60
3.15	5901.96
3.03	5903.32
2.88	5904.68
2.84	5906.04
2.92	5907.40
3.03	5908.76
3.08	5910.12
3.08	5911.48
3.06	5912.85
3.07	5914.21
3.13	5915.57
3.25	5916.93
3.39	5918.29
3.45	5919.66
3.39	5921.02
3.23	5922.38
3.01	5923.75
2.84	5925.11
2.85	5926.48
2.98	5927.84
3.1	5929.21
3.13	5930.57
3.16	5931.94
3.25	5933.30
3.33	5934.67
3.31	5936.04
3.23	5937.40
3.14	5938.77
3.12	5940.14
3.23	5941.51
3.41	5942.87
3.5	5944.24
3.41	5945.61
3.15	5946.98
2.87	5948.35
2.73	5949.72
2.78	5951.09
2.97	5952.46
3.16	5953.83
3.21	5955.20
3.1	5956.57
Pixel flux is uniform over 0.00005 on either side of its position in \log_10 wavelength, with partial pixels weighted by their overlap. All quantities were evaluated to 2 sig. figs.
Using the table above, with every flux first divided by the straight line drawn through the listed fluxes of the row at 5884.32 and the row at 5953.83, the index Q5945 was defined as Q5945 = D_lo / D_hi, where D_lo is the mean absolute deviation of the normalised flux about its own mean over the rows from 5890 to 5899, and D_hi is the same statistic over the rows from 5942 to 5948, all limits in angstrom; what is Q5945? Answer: 1.1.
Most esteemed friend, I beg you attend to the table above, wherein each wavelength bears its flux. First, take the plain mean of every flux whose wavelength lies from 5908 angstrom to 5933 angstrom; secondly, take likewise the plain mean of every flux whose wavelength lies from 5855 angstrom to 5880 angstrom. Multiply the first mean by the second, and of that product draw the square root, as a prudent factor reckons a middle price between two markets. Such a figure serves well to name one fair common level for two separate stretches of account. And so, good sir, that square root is 3.10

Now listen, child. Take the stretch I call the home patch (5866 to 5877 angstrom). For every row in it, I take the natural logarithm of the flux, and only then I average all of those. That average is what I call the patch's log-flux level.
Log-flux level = 1.10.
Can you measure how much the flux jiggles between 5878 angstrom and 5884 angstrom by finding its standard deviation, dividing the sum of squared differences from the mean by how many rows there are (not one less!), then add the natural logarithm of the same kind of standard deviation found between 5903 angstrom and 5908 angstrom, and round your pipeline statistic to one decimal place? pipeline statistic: -2.6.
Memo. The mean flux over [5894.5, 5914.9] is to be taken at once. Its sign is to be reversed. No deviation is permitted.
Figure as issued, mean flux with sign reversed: -2.99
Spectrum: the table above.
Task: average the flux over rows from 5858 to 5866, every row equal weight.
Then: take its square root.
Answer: 1.78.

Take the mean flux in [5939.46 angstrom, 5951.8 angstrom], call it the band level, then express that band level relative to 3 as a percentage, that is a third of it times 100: 104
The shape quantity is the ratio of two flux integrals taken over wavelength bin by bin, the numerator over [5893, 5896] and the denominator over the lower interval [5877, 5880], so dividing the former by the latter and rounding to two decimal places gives 0.89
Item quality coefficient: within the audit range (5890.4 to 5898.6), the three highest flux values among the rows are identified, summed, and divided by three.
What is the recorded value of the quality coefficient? 2.83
